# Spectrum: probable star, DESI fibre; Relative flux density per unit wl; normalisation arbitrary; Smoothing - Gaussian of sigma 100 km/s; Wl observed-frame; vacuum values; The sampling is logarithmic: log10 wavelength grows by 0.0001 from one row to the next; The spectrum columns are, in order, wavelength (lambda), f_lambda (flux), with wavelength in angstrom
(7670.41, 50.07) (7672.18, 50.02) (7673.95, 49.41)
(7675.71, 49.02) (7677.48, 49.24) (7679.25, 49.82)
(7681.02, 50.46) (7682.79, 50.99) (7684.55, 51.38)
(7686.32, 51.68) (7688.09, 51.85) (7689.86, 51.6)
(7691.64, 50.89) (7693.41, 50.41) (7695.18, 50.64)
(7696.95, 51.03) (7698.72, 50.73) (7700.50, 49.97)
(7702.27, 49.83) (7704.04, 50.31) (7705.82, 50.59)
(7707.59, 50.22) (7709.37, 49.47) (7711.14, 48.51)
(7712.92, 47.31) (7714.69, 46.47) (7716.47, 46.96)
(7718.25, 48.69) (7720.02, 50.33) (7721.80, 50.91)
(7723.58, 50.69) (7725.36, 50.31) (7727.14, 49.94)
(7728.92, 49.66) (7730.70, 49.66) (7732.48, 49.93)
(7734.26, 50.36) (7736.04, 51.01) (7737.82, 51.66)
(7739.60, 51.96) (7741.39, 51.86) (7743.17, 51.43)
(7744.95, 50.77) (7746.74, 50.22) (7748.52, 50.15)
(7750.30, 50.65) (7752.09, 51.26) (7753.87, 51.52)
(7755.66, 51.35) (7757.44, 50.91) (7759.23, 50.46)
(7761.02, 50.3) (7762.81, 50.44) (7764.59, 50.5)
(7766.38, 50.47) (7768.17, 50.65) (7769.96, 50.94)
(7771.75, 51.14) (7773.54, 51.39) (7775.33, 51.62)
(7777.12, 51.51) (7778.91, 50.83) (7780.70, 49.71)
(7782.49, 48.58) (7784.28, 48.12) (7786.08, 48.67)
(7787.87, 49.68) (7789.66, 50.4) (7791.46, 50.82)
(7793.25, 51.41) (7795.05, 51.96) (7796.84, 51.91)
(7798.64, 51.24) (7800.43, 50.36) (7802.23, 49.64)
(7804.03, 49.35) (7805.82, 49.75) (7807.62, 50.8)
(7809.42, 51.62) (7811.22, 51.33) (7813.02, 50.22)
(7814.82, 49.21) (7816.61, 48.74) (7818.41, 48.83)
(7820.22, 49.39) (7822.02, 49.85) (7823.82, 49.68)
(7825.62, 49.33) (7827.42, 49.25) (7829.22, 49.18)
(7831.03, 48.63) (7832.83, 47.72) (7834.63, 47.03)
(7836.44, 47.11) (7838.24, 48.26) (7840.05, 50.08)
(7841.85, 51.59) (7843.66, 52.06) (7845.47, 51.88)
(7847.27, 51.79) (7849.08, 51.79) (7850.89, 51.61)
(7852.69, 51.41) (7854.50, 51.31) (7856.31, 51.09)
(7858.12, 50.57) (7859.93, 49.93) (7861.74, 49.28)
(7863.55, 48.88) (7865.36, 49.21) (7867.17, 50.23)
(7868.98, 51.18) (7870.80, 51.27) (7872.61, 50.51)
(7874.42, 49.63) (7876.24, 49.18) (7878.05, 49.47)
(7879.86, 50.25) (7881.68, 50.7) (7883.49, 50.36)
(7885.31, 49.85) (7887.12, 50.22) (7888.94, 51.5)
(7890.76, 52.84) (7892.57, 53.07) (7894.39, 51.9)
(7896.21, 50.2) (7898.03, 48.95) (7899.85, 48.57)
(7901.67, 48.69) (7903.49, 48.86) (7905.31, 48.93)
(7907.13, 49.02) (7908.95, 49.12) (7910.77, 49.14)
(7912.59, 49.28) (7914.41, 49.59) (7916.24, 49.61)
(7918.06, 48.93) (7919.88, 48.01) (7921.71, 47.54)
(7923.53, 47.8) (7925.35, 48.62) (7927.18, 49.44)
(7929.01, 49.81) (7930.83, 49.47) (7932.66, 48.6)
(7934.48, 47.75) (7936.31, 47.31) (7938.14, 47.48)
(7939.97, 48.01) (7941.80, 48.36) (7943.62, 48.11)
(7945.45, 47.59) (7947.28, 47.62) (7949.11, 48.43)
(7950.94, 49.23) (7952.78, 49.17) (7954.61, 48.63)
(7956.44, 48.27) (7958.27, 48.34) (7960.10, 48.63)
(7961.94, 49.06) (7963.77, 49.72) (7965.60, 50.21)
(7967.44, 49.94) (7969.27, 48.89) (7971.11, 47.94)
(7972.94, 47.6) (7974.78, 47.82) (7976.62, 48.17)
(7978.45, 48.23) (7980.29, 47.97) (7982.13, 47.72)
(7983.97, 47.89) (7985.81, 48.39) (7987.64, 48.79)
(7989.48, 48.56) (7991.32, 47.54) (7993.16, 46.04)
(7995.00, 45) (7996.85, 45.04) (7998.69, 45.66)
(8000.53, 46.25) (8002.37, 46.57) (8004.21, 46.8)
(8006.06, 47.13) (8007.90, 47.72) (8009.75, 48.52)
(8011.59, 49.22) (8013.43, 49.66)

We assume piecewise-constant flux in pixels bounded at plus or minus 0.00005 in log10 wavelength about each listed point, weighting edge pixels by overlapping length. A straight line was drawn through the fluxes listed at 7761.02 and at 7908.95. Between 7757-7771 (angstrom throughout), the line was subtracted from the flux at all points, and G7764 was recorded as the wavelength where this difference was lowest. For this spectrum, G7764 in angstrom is 7761.02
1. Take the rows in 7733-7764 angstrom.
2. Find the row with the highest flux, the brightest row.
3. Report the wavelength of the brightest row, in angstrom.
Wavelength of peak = 7739.60 angstrom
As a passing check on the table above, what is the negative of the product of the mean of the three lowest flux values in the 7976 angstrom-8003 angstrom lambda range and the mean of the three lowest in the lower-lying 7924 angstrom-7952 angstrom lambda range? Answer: -2147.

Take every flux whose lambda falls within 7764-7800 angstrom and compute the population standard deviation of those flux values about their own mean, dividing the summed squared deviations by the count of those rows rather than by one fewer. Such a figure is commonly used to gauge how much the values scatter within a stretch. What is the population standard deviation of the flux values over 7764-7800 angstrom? 1.1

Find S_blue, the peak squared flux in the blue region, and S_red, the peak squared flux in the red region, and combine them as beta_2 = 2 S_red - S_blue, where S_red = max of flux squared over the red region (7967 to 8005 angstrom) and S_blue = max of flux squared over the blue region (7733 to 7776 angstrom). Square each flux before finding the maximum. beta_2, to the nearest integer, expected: 2288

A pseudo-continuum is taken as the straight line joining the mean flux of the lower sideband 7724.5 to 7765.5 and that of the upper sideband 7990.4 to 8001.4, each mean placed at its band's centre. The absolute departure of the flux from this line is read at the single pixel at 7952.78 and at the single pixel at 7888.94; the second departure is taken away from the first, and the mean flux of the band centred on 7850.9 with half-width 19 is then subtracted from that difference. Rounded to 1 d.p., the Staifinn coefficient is -51.3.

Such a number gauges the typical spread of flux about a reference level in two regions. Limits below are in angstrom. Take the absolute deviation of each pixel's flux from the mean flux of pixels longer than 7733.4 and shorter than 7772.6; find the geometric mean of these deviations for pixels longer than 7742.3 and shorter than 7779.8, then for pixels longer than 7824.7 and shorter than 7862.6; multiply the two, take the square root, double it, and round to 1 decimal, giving 1.1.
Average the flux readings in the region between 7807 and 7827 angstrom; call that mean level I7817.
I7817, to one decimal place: 49.9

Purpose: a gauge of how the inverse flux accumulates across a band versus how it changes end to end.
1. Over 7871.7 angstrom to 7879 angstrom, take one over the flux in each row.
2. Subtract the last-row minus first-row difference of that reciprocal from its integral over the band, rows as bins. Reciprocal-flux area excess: 0.15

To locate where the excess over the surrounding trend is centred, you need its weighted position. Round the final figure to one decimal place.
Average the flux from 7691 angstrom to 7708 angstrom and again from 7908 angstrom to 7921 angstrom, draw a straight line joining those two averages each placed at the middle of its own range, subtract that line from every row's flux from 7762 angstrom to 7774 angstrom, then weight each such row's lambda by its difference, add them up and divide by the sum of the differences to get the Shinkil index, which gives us 7769.8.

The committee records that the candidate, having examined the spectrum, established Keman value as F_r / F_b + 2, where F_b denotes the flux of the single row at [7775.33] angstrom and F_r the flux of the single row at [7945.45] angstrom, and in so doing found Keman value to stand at 2.92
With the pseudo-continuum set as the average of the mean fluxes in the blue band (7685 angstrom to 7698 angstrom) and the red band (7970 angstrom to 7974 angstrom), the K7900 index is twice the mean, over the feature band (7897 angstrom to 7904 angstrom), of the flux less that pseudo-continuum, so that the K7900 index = -1.4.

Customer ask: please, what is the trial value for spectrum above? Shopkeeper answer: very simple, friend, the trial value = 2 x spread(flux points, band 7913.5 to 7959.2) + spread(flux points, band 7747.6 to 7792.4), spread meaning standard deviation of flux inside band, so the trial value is 2.4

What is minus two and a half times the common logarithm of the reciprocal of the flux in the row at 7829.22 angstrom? 4.23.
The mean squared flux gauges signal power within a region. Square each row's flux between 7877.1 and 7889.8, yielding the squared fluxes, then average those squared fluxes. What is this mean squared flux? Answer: 2534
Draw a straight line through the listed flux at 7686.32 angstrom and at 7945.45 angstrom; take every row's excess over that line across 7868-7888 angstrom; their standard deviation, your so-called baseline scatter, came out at 0.6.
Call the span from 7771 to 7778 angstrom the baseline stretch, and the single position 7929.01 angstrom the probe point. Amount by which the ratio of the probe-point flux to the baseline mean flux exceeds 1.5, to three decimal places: -0.531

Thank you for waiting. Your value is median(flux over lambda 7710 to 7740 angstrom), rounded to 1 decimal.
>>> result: 49.9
